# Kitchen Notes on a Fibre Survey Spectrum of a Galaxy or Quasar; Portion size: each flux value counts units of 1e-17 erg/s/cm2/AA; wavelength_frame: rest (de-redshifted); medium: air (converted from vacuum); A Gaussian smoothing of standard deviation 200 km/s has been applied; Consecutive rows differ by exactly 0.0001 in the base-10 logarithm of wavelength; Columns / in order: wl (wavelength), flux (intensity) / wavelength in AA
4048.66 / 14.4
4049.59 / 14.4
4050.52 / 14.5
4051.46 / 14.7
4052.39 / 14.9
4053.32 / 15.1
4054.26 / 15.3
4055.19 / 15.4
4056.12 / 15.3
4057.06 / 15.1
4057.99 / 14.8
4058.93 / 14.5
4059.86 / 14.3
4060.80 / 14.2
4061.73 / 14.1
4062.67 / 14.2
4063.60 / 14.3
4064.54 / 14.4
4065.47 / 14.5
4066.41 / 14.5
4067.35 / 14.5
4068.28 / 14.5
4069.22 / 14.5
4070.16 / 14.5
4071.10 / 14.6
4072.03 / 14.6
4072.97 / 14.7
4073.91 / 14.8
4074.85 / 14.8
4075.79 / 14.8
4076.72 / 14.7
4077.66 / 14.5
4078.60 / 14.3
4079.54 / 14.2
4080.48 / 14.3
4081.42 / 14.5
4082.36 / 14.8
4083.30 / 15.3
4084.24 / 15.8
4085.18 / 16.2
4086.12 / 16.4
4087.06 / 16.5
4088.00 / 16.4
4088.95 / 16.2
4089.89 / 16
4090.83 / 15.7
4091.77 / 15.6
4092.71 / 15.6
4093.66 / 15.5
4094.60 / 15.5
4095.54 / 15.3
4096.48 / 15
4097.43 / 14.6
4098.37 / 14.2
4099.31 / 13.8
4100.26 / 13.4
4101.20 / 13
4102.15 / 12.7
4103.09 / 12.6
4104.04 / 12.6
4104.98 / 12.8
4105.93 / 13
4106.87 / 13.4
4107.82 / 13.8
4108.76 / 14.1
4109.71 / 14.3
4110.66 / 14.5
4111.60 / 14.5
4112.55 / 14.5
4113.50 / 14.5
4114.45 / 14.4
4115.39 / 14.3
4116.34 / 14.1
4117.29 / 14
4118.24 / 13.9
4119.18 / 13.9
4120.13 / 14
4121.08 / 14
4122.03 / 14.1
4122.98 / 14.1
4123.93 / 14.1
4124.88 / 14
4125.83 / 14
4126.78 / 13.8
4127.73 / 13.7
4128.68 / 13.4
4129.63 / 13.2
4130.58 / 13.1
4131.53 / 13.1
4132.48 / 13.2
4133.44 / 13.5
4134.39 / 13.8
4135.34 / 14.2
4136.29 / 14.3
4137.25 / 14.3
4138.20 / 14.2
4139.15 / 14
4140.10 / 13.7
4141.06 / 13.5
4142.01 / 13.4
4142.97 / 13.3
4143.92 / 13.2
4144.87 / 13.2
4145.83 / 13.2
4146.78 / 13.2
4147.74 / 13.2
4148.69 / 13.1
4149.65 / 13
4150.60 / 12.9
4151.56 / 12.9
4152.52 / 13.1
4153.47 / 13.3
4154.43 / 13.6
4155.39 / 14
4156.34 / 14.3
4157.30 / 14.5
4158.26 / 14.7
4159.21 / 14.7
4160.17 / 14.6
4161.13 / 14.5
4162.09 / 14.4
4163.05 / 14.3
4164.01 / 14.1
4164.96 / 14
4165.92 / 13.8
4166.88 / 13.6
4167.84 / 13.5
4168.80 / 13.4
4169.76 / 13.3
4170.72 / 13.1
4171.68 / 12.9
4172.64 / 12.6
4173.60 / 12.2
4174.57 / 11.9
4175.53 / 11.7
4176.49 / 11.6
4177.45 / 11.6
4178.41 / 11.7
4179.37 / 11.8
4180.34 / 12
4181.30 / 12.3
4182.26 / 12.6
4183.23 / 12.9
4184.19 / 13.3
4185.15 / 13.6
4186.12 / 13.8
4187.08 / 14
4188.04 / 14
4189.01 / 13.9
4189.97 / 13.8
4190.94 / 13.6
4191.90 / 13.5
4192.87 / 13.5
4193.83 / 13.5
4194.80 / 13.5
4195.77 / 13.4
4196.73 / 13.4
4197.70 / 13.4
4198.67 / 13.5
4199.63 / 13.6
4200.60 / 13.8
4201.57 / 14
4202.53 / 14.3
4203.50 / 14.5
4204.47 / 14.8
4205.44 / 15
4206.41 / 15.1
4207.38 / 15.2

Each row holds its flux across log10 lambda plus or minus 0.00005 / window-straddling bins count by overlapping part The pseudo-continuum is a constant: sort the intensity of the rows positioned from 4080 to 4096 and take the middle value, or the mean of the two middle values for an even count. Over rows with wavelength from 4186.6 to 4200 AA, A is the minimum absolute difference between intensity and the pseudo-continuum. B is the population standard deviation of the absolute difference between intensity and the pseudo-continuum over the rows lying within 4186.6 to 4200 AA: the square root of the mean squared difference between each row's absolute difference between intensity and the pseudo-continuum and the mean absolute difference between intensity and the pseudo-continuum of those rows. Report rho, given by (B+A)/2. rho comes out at 0.9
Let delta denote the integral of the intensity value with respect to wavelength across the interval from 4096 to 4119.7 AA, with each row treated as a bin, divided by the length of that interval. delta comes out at 13.8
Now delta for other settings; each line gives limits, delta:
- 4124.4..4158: 13.6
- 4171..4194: 12.8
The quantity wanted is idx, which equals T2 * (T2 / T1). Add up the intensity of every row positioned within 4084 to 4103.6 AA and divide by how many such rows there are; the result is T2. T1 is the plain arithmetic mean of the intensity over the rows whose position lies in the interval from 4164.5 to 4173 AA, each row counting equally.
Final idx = 17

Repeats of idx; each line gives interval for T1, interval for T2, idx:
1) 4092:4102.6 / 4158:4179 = 12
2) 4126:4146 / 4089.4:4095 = 18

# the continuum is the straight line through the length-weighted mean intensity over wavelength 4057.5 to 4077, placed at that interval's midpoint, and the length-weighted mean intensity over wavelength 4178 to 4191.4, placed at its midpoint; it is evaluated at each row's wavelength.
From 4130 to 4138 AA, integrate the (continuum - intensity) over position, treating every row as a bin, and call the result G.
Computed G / 0.1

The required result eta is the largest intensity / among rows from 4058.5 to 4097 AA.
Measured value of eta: 16.5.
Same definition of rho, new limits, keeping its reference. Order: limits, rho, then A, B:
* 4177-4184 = 1.6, 2.70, 0.45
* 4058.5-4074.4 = 0.5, 0.80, 0.18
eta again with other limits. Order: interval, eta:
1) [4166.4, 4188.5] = 14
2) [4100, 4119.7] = 14.5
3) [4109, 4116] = 14.5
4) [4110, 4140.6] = 14.5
